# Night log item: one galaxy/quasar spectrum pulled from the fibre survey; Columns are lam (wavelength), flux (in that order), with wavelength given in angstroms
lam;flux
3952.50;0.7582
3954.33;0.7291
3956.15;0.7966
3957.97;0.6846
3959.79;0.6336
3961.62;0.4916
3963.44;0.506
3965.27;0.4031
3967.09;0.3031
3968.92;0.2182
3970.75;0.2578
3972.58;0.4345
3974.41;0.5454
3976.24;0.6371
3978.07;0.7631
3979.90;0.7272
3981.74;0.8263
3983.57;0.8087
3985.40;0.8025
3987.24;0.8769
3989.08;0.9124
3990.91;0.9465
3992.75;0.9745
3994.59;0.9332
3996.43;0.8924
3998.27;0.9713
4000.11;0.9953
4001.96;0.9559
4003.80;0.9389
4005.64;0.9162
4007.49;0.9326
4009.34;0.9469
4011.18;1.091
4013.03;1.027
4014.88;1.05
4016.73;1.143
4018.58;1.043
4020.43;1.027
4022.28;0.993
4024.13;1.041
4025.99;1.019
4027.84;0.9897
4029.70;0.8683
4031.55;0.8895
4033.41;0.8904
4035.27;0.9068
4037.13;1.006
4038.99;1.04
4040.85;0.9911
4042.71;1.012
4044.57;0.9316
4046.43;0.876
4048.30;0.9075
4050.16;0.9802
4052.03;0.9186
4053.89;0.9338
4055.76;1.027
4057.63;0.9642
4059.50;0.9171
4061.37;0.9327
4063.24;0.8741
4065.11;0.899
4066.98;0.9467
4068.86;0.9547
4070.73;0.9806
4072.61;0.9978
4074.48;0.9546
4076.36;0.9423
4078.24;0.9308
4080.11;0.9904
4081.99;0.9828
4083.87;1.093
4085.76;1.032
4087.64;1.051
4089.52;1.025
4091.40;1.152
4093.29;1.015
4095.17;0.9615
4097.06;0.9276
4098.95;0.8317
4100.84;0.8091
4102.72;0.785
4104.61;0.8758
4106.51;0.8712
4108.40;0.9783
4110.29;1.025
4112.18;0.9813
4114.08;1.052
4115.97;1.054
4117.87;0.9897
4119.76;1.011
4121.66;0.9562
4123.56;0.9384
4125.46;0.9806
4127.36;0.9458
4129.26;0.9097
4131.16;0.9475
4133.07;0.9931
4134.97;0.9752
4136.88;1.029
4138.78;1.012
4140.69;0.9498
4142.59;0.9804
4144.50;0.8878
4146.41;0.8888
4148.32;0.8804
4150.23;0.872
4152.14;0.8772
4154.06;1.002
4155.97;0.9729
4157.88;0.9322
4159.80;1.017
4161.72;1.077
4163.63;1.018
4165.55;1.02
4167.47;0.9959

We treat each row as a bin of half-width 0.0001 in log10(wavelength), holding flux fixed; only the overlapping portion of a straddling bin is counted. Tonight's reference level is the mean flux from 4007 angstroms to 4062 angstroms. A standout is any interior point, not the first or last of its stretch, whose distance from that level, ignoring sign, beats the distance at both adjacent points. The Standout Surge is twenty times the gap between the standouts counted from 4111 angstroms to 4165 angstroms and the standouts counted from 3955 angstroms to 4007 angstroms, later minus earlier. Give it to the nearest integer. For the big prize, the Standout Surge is 80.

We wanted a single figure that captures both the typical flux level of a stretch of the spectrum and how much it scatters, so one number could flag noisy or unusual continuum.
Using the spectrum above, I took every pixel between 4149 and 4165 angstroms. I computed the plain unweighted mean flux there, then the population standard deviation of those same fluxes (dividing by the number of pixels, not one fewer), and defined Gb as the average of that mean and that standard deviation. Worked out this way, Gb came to 0.519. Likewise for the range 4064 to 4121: 0.525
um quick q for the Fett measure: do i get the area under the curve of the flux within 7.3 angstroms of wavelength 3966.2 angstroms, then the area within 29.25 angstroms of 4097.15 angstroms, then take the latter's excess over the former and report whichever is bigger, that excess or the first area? 51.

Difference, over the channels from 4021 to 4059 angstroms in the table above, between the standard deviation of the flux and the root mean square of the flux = -0.90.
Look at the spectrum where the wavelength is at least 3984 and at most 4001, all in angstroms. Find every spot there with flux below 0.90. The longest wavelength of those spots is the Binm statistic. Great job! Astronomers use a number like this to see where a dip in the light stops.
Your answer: 3996.43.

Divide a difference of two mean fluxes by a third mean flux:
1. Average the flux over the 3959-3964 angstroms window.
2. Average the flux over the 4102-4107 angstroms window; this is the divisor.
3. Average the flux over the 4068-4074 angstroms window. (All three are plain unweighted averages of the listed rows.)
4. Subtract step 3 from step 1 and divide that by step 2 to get -0.5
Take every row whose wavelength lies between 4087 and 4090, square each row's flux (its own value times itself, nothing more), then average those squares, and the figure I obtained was 1.08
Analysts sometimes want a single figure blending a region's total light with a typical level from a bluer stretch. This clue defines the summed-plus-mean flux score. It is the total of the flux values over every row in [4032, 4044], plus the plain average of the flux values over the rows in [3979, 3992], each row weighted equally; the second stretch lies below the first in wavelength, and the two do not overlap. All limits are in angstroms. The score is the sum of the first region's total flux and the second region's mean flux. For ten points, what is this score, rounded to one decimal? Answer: 6.7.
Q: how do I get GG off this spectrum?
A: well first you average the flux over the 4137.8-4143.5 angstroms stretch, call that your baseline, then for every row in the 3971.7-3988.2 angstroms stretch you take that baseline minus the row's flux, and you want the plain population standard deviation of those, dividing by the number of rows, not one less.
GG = 0.14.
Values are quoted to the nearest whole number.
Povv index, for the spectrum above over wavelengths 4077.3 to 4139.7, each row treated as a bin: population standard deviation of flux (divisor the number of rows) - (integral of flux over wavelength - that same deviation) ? -61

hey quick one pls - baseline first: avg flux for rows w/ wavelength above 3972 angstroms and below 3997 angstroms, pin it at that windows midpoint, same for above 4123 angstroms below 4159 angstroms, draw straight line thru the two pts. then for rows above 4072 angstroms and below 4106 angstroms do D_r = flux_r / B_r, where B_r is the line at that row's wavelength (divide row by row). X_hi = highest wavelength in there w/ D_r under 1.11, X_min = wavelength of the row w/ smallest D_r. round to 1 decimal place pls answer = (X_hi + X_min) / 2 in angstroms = 4103.7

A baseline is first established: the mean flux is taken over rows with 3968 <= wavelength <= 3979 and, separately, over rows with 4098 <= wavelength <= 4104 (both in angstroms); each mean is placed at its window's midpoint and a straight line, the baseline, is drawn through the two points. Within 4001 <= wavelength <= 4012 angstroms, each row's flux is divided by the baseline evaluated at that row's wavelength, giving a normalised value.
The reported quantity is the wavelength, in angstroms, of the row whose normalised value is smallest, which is 4005.64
